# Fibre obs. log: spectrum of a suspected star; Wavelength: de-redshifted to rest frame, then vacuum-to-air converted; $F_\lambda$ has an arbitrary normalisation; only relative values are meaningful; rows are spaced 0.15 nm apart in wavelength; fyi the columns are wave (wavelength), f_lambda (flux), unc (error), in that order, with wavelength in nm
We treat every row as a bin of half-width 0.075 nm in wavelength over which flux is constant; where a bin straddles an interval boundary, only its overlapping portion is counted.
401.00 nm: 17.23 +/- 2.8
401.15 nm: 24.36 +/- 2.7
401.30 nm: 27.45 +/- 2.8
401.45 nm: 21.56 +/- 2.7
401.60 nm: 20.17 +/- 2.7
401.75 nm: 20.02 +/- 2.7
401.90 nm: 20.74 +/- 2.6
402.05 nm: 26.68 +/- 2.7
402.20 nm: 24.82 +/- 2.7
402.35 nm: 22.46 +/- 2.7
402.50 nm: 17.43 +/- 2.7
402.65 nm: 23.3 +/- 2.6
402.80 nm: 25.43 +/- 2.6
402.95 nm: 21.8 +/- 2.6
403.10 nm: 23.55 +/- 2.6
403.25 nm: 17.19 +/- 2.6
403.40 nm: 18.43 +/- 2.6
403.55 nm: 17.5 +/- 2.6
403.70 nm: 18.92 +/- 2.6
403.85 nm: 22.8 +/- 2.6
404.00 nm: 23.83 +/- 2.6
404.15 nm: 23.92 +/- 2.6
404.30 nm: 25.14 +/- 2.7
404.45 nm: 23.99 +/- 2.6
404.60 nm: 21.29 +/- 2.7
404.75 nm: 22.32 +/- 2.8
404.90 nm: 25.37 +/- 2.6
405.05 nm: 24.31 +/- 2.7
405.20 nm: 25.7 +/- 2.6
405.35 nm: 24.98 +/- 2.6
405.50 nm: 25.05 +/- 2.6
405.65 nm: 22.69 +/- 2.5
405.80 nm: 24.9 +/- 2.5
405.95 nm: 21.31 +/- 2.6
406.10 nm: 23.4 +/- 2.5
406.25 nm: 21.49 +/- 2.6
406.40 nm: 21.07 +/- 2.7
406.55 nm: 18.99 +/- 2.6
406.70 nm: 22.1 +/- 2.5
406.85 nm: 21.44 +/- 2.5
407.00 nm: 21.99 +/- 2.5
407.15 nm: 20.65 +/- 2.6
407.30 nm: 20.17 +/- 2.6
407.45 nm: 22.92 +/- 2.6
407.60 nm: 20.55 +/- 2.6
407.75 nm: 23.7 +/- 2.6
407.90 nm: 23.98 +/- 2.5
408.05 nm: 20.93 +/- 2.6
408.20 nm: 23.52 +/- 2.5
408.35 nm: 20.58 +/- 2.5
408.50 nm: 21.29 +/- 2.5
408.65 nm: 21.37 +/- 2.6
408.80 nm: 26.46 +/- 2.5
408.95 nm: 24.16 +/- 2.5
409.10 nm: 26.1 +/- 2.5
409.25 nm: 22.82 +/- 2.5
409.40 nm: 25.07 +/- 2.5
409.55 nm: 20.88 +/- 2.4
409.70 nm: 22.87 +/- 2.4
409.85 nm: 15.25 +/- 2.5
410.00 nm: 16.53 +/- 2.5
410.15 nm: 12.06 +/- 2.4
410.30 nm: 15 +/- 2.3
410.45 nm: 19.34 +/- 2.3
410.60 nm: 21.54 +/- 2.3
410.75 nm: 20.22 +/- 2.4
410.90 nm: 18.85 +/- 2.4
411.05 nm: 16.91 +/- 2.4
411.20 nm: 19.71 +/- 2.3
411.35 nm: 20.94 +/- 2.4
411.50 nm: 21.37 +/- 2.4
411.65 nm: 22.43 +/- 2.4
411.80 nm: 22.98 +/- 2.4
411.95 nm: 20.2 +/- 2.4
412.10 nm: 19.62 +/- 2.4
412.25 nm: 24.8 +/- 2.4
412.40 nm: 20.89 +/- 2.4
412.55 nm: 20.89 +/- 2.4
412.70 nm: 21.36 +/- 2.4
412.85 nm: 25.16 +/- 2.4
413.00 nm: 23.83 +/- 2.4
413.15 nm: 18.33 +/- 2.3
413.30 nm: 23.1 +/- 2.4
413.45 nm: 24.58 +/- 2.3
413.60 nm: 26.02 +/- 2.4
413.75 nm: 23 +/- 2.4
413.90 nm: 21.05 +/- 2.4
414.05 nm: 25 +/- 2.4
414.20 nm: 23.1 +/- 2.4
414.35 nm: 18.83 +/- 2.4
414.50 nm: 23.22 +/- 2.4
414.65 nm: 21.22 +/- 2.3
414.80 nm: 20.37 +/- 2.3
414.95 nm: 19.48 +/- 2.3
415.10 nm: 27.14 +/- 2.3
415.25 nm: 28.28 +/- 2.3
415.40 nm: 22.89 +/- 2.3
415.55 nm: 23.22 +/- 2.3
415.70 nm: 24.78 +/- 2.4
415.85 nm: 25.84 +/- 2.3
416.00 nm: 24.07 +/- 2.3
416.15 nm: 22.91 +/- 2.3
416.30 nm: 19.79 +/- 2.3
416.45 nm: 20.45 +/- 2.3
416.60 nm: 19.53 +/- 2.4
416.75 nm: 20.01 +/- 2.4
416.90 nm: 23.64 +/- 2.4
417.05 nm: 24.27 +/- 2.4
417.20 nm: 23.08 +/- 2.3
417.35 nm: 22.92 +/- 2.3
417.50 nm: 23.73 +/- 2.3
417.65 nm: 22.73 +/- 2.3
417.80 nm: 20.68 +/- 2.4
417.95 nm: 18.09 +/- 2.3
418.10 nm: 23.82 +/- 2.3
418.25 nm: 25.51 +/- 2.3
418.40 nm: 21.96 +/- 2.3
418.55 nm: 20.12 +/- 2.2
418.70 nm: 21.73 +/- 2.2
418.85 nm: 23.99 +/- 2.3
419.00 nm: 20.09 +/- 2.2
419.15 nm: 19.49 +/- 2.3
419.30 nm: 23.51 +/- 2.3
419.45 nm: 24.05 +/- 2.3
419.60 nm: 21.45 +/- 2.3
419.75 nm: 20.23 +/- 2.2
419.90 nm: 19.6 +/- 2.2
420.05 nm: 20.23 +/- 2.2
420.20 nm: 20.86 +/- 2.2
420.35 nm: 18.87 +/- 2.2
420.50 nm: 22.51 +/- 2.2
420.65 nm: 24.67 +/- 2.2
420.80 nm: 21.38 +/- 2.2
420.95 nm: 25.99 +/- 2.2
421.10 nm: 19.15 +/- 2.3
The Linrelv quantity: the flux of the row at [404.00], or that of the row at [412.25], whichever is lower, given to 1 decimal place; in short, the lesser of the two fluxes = 23.8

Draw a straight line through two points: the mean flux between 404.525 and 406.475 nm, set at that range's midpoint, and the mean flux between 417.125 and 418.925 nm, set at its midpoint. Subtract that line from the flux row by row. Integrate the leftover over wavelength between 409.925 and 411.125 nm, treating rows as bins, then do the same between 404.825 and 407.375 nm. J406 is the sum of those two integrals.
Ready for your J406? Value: -8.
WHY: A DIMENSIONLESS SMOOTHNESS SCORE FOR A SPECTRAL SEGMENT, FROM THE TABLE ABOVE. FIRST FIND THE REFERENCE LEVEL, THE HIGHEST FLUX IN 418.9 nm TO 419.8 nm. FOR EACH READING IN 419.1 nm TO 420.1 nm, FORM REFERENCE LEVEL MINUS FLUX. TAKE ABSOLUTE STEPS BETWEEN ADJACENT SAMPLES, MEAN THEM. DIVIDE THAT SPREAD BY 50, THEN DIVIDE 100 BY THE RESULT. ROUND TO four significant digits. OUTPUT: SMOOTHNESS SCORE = 3112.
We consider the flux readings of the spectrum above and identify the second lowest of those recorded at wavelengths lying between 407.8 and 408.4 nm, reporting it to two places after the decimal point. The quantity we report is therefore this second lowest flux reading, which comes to 20.93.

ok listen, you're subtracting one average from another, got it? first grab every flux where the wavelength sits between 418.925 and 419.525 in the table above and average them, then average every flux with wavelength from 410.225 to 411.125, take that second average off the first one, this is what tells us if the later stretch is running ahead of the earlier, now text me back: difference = 3.1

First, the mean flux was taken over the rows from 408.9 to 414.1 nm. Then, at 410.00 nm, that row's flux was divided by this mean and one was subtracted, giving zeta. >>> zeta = -0.22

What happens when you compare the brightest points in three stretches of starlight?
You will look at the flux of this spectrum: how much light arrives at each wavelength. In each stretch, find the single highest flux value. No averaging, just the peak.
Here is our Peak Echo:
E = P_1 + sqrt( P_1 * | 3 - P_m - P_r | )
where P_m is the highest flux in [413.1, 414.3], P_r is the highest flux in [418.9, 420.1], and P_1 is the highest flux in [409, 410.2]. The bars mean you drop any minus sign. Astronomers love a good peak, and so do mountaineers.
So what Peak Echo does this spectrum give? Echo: 61.2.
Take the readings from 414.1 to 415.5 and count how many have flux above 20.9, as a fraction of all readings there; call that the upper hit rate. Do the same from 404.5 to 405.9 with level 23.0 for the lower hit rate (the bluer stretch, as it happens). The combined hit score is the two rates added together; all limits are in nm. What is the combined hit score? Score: 1.3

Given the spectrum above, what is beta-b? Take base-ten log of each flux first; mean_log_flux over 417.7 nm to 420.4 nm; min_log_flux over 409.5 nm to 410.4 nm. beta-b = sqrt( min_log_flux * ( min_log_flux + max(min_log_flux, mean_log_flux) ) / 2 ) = 1.14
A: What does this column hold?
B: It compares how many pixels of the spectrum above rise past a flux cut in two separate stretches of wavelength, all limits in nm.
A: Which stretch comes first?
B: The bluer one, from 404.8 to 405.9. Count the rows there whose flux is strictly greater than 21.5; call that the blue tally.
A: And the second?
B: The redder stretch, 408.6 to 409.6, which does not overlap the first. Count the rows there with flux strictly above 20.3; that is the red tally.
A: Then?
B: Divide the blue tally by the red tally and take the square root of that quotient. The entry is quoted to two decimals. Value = 1.00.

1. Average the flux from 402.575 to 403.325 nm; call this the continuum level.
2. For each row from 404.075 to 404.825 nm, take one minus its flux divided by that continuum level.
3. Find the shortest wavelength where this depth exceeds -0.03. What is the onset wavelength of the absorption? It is 404.60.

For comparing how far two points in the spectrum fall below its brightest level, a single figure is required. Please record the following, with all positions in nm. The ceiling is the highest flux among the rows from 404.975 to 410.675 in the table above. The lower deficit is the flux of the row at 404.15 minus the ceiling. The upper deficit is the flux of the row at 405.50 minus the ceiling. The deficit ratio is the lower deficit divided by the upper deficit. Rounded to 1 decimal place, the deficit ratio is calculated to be 1.8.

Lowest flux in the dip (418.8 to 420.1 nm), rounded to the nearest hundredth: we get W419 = 19.49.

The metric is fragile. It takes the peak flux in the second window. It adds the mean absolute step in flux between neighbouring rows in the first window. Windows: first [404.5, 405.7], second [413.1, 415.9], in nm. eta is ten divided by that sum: 0.337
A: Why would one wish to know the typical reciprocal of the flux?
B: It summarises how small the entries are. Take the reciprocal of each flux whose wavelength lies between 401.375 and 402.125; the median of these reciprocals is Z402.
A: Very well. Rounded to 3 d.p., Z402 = 0.048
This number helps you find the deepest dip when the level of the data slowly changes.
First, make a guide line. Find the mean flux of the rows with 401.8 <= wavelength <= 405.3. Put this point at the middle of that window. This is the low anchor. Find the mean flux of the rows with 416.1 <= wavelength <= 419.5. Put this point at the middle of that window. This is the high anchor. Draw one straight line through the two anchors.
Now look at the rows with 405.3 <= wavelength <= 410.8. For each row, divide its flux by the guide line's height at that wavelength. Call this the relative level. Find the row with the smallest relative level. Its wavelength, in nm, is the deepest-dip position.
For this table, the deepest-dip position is 410.15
